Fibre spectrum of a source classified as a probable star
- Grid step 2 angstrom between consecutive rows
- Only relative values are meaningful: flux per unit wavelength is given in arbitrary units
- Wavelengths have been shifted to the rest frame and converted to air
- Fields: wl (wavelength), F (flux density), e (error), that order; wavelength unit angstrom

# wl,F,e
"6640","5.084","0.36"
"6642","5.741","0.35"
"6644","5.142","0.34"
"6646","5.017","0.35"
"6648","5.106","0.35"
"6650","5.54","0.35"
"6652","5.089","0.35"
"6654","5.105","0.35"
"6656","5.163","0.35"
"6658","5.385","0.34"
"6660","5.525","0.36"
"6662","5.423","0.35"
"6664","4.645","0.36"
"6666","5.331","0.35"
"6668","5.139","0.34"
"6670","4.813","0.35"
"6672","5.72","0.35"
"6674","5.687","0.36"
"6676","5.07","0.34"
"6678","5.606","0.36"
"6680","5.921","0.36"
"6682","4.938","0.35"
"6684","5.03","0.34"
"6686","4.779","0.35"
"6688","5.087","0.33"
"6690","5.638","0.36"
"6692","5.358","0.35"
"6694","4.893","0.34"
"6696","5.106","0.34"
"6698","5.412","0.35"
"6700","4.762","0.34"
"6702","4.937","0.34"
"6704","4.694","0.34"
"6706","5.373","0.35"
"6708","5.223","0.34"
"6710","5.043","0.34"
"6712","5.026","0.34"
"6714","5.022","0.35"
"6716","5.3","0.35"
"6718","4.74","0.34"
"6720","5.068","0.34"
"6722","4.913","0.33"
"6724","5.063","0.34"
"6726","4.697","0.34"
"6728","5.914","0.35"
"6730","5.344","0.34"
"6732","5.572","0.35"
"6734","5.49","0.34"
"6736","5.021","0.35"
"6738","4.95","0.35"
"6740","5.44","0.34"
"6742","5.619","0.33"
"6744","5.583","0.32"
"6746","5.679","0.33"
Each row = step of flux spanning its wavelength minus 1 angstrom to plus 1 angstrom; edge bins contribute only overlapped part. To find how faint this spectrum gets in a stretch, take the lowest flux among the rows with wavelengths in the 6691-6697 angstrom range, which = 4.893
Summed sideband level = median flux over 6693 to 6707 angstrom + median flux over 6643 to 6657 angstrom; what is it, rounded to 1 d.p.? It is 10.0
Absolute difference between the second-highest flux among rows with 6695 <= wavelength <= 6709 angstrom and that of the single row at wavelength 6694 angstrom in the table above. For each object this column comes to 0.48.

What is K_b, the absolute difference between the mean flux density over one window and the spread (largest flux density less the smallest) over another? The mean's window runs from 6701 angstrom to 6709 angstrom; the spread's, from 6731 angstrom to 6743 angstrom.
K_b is 4.39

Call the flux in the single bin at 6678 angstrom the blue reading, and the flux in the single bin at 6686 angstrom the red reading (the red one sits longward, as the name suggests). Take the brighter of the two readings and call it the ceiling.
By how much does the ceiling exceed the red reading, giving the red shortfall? 0.83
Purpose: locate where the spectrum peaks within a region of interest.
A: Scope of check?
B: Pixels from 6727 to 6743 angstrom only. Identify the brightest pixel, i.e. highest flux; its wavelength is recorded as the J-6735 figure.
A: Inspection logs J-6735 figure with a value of 6728 angstrom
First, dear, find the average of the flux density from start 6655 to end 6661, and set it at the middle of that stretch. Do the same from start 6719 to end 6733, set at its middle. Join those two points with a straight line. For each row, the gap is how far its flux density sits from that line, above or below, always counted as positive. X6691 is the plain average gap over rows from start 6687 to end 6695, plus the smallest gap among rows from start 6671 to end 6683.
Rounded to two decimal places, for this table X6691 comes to 0.51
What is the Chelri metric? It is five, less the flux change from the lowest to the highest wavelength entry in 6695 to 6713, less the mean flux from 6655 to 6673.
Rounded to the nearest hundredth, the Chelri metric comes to -0.16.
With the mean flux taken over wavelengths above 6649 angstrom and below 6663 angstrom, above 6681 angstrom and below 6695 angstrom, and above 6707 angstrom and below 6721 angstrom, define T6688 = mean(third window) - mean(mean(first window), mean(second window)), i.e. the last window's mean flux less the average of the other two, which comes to -0.15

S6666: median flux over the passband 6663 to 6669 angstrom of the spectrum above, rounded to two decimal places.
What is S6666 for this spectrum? 5.14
